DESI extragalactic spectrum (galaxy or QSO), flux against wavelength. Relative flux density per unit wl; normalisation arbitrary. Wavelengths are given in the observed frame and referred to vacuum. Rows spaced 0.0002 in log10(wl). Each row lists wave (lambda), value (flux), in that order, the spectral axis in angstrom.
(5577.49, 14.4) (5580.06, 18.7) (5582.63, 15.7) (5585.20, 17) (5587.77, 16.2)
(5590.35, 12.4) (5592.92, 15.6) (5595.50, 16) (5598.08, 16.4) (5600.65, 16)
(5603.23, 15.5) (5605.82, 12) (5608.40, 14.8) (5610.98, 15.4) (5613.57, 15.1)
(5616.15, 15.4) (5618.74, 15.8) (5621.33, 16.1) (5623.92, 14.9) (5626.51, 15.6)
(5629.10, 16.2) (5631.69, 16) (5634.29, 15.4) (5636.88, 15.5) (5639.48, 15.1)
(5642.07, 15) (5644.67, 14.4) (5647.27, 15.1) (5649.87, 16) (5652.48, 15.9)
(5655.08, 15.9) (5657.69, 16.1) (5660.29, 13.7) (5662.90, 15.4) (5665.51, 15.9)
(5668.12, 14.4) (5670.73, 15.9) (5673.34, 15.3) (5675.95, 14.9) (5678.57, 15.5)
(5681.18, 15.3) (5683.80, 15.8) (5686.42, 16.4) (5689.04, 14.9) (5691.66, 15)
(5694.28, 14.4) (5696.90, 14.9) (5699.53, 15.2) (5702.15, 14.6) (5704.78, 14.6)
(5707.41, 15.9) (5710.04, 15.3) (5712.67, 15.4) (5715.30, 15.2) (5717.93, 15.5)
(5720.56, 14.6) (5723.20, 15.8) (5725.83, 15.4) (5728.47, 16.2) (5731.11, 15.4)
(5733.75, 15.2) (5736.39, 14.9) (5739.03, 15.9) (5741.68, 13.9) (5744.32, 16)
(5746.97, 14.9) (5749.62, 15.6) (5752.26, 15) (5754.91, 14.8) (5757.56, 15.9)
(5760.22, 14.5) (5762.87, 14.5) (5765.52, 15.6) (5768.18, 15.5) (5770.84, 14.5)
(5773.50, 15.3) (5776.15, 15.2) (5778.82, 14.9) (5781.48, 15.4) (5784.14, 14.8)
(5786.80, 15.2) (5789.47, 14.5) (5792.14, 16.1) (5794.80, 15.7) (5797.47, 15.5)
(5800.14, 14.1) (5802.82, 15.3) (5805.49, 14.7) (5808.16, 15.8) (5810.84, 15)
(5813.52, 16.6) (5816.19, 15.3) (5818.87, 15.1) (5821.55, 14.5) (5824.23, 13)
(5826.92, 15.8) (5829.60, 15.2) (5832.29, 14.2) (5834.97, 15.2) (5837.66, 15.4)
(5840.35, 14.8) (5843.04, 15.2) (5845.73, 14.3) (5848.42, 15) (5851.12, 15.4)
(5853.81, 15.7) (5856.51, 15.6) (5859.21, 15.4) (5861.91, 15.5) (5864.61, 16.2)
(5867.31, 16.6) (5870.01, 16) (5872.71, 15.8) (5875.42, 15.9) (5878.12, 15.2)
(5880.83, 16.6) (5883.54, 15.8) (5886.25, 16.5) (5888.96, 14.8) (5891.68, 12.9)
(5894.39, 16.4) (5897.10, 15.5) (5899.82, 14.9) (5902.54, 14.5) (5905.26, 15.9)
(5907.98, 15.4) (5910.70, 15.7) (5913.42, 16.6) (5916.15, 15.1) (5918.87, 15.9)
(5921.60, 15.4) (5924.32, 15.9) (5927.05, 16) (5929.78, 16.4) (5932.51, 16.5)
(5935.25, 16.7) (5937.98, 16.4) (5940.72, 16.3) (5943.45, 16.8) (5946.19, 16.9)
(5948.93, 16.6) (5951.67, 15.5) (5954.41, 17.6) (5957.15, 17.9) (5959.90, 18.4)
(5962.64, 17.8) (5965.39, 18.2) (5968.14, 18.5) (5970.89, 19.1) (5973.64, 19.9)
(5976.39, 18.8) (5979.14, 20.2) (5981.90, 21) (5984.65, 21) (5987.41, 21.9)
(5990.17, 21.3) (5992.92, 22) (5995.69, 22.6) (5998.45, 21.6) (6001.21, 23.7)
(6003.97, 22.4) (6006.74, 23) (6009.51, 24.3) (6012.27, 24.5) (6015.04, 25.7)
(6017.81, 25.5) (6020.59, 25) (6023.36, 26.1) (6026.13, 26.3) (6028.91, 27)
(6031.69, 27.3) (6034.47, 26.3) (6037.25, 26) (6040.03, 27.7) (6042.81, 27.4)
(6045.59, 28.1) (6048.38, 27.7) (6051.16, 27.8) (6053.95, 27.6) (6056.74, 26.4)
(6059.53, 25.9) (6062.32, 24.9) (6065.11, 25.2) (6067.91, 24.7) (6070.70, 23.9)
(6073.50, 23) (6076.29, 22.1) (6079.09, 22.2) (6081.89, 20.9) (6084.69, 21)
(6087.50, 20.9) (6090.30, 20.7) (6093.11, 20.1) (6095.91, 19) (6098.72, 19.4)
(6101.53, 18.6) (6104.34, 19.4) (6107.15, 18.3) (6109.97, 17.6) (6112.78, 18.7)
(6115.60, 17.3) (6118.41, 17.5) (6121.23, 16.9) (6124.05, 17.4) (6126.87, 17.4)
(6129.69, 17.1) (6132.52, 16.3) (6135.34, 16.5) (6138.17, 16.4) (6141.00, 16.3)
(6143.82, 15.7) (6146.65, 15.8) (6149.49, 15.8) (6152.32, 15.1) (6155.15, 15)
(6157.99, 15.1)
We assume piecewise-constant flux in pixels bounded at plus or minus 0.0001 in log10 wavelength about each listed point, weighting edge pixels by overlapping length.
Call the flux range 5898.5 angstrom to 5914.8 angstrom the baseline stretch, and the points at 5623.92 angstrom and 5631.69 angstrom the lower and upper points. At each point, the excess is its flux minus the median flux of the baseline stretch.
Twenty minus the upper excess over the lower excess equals 21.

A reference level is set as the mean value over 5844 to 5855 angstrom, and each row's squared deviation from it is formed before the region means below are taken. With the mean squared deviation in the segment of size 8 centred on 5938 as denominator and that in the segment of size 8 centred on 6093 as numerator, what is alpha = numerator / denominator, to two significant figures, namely 13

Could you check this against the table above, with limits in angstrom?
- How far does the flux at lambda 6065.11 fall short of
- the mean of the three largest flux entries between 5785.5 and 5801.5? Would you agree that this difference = -9.4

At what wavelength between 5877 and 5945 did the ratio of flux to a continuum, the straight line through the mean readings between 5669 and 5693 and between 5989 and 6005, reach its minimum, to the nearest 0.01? 5891.68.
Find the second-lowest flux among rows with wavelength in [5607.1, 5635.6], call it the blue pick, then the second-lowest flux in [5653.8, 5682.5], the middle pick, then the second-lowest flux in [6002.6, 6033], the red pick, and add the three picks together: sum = 52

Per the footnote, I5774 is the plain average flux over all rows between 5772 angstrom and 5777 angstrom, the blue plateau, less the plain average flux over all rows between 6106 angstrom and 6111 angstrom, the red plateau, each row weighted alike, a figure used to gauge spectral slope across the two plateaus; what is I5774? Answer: -2.7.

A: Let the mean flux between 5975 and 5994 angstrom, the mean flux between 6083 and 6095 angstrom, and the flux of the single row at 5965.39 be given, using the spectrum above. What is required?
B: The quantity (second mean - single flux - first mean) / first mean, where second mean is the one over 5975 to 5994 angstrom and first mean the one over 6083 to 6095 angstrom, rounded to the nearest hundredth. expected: -0.87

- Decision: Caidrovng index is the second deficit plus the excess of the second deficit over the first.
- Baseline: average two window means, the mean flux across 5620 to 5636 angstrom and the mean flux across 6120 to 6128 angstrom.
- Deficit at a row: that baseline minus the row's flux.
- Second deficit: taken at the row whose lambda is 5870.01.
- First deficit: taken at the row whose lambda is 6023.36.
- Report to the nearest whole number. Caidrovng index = 11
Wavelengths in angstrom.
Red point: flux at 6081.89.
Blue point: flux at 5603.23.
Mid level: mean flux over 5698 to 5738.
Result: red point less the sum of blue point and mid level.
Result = -9.9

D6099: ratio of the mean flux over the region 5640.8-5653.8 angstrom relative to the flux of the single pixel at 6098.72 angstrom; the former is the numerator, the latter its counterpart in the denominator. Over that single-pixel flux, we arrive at 0.79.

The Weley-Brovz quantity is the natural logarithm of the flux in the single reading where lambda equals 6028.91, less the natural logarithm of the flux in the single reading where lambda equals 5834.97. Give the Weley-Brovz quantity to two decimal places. 0.57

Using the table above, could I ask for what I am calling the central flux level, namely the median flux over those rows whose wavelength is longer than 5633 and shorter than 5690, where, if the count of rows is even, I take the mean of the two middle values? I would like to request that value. 15.4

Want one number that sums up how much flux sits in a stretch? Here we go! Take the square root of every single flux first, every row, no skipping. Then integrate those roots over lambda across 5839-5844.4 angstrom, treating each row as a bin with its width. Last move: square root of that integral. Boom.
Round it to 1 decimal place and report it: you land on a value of 4.6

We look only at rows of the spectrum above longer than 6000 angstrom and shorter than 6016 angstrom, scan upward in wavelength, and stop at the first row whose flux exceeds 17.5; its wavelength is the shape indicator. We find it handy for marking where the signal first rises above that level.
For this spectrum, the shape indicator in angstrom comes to 6001.21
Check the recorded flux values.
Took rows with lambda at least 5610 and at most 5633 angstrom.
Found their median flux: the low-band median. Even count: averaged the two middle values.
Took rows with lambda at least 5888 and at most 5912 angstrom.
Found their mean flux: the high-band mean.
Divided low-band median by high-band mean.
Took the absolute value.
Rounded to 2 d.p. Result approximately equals 1.03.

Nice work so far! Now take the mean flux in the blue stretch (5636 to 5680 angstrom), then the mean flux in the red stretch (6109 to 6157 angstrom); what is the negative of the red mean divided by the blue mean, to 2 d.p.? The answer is -1.09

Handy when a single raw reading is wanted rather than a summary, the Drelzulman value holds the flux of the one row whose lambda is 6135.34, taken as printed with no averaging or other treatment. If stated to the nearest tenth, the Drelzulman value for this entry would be 16.5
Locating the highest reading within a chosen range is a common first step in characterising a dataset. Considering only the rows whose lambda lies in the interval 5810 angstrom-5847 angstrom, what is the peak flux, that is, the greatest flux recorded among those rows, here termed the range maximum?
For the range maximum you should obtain 16.6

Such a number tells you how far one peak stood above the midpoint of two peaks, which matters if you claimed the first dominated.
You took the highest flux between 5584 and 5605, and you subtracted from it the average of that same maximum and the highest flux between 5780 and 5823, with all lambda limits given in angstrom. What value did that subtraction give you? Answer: 0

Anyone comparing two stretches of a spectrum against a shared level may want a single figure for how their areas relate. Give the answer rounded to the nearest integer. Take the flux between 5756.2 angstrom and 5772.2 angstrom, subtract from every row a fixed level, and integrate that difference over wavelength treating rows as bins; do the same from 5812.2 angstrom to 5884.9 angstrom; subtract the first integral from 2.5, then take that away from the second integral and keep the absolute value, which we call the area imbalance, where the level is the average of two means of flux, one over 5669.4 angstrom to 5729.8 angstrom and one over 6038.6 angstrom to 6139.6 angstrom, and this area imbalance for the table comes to 272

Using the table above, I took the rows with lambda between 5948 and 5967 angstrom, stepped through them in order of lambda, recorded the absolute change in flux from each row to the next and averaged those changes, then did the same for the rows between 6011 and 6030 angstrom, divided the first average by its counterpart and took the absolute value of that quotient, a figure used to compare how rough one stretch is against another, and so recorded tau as 1.3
